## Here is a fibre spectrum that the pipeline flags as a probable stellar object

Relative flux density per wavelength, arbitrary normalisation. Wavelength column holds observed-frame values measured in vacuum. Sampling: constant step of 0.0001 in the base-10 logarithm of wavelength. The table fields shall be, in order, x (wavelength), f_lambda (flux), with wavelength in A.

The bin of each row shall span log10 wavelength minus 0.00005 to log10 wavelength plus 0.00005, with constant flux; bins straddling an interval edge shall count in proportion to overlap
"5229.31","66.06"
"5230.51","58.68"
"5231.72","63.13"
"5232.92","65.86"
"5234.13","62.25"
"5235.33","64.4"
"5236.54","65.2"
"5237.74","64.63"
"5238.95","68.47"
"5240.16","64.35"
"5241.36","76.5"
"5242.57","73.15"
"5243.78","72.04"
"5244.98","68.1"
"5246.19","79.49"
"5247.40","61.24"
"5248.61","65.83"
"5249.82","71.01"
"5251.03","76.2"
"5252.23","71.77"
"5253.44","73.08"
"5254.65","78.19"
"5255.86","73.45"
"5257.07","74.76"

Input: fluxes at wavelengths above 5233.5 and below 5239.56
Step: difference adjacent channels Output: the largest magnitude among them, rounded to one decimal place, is 3.8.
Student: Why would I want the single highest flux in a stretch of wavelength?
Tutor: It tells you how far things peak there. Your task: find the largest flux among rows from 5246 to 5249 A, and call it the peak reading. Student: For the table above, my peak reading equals 79.49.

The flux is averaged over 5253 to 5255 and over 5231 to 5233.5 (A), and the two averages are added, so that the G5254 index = 140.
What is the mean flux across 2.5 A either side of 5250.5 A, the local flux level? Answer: 71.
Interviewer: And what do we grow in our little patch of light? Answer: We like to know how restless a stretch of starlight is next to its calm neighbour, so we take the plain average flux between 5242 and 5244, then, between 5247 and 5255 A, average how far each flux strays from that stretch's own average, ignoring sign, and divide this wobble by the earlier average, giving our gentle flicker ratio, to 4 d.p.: 0.0593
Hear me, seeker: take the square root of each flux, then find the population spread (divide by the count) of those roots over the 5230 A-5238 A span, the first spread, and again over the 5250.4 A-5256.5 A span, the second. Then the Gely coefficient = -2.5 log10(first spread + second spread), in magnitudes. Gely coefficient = 1.4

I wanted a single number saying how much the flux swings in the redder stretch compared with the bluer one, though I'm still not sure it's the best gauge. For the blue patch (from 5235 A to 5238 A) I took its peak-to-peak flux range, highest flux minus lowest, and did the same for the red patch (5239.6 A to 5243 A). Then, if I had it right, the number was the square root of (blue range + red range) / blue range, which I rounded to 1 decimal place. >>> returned 4.0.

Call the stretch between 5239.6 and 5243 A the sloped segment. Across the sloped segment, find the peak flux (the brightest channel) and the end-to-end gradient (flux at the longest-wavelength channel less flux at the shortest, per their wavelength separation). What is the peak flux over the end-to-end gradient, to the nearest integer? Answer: 21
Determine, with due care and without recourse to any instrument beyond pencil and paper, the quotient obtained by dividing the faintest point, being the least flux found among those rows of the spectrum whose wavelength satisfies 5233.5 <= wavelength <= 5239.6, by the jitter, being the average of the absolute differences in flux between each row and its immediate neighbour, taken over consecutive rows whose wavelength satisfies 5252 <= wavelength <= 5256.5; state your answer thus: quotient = 17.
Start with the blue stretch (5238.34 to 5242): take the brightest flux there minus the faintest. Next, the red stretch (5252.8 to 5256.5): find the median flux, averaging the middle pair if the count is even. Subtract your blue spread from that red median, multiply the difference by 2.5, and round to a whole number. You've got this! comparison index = 153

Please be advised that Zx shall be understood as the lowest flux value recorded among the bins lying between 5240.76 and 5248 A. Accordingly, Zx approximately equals 61.24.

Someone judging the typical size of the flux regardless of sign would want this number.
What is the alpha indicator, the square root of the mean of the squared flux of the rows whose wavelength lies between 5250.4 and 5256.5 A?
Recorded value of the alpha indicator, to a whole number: 75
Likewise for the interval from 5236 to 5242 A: 68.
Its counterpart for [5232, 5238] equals 64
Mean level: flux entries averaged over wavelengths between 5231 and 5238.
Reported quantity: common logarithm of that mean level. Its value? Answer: 1.81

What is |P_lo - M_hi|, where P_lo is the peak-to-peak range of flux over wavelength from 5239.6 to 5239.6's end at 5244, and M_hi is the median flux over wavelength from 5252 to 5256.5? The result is 61.1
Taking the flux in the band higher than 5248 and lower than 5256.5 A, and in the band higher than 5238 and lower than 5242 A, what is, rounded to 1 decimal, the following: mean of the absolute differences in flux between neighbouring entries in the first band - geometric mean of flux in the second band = -65.3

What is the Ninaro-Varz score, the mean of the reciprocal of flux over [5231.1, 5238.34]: 0.0156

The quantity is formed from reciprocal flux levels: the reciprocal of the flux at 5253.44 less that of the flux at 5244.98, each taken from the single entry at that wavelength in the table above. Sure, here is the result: -0.0010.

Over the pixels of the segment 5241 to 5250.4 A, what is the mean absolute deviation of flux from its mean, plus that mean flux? 75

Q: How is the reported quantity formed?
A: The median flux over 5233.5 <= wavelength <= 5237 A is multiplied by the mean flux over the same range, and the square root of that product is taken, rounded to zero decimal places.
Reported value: 64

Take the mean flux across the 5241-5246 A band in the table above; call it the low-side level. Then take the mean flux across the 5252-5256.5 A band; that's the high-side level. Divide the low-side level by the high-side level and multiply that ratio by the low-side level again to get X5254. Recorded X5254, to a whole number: 71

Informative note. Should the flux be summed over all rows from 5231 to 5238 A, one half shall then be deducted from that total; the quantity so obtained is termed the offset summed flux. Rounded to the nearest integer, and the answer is 385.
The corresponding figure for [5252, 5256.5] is 296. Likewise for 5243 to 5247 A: 219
